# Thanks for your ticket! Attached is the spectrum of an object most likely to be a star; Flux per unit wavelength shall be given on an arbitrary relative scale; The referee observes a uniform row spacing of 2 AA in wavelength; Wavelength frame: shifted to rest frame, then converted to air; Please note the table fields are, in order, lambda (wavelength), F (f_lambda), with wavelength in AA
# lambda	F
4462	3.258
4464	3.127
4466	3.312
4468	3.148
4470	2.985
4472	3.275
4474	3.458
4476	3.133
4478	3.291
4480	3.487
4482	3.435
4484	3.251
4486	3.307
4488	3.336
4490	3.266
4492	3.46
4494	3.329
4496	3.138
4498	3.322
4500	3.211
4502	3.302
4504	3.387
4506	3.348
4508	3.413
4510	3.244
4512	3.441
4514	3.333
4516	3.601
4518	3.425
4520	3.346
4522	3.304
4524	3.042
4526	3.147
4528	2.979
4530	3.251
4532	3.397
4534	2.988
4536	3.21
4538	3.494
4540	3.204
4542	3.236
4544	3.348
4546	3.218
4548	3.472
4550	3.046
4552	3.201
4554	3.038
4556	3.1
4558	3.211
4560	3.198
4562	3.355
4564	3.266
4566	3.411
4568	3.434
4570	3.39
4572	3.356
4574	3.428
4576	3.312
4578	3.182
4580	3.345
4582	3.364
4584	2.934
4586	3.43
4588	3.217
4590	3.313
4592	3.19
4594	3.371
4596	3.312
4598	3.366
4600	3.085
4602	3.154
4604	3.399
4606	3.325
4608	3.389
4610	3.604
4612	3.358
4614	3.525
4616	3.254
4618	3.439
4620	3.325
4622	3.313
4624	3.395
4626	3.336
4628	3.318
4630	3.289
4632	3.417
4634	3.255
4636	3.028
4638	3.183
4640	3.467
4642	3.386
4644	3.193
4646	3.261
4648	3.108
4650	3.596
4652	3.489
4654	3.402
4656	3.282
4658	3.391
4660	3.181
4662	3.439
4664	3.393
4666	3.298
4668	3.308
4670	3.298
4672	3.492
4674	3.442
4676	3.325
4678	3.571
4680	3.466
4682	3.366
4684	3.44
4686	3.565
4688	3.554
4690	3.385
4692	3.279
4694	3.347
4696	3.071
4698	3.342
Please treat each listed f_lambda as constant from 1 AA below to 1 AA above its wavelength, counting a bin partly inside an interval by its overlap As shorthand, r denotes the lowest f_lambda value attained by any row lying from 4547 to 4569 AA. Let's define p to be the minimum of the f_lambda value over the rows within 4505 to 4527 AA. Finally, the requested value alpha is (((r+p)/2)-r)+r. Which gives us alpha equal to 3.040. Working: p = 3.042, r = 3.038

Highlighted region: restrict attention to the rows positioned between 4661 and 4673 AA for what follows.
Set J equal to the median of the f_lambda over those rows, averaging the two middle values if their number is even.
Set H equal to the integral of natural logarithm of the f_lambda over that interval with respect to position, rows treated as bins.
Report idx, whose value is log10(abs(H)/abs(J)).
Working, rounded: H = 14.6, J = 3.35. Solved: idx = 0.639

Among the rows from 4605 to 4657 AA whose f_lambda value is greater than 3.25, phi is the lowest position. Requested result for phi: 4606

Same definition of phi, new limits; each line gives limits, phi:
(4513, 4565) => 4514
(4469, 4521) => 4472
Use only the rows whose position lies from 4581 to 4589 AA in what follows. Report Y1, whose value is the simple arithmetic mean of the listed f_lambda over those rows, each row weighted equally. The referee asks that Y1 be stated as 3.24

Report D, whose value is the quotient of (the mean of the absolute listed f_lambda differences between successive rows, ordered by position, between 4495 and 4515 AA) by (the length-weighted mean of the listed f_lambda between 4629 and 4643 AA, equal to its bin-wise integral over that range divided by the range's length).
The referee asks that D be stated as 0.035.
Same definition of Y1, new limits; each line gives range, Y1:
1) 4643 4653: 3.33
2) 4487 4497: 3.31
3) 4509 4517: 3.40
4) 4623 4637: 3.29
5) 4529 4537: 3.21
